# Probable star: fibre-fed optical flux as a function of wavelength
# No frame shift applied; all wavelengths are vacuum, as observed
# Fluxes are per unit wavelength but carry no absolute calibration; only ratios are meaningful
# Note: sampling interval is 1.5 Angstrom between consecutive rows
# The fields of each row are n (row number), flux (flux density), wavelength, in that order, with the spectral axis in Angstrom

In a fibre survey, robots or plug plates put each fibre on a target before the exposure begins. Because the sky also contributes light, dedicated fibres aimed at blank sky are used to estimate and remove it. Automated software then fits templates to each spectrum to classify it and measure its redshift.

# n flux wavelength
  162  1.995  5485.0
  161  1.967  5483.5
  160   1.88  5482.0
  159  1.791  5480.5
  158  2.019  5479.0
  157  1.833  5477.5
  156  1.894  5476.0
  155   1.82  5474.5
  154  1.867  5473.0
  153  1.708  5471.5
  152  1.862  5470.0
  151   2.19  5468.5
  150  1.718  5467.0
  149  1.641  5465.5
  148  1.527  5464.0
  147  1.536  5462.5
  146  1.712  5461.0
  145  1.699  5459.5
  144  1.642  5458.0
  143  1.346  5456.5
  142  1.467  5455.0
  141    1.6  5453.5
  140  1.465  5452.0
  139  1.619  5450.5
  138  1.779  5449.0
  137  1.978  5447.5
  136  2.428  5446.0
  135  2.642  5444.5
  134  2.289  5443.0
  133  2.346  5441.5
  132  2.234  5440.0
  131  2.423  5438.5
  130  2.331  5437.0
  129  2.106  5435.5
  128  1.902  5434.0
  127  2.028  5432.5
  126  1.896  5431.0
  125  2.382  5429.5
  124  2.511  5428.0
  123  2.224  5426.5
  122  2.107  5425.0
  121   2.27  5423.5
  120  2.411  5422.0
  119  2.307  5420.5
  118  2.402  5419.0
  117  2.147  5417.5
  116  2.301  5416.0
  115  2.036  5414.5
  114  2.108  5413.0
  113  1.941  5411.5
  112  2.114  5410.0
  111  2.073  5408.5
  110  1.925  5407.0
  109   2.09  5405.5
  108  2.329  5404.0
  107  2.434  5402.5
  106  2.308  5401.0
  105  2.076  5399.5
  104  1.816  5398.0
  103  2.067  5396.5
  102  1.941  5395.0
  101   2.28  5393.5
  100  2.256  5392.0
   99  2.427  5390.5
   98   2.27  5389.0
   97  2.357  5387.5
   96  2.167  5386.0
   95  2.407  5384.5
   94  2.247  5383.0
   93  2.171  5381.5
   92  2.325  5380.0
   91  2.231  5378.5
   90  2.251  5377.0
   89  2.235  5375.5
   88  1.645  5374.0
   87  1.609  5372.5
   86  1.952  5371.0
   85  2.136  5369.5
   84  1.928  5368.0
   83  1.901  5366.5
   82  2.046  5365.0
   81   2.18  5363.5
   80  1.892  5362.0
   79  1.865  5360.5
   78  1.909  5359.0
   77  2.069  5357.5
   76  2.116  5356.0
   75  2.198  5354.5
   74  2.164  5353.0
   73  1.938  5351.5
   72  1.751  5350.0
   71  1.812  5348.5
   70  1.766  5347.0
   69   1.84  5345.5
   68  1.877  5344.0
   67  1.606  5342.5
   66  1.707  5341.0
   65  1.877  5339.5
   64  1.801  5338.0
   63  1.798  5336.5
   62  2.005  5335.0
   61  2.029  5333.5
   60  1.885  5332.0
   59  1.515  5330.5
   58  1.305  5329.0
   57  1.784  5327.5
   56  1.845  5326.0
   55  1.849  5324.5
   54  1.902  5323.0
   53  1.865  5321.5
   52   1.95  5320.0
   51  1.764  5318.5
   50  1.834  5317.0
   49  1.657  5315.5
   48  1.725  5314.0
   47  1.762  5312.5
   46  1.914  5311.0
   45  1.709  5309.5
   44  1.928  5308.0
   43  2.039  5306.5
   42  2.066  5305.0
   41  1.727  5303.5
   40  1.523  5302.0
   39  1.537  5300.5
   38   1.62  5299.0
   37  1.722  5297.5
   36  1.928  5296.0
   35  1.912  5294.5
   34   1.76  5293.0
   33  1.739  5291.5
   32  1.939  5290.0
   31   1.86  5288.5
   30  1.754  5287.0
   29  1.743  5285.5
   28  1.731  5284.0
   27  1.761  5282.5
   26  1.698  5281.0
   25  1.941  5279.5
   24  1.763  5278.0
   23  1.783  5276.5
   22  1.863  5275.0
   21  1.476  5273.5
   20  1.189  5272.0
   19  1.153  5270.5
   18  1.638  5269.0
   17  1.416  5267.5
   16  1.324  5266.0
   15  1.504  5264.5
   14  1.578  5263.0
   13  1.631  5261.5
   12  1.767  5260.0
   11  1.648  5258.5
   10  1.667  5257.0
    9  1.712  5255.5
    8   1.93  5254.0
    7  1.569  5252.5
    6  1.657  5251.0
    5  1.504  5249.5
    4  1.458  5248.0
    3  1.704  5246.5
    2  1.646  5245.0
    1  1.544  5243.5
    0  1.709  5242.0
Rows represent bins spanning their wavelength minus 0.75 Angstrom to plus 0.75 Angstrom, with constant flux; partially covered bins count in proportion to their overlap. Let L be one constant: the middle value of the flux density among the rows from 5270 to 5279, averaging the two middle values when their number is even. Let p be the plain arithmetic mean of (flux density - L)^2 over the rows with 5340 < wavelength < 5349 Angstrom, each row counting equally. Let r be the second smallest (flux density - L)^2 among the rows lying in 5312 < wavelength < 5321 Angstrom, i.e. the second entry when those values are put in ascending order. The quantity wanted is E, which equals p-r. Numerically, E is 0.0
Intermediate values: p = 0.03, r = 0.01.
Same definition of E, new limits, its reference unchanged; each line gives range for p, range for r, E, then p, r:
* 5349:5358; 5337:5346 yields 0.2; 0.20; 0.01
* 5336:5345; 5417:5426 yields -0.2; 0.03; 0.28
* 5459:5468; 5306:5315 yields 0.0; 0.01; 0.01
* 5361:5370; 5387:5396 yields -0.2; 0.17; 0.41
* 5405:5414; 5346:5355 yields 0.2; 0.18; 0.02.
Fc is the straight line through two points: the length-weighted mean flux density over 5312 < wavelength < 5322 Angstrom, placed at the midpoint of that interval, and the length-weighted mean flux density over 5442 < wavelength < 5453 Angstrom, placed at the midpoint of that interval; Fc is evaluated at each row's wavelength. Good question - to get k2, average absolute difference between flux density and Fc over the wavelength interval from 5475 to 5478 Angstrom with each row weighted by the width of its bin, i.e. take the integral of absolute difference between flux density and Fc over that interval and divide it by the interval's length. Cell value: 0.22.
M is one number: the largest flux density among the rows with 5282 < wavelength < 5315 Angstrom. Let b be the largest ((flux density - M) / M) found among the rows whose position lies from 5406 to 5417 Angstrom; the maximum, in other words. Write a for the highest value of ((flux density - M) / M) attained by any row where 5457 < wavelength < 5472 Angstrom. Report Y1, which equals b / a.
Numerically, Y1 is 2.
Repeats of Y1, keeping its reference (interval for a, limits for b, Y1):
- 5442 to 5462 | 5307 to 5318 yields 0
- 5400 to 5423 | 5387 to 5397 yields 1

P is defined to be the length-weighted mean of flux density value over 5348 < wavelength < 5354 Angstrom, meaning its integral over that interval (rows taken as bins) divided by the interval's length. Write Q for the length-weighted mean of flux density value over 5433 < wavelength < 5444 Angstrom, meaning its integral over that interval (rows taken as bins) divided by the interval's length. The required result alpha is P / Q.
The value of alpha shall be 0.86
